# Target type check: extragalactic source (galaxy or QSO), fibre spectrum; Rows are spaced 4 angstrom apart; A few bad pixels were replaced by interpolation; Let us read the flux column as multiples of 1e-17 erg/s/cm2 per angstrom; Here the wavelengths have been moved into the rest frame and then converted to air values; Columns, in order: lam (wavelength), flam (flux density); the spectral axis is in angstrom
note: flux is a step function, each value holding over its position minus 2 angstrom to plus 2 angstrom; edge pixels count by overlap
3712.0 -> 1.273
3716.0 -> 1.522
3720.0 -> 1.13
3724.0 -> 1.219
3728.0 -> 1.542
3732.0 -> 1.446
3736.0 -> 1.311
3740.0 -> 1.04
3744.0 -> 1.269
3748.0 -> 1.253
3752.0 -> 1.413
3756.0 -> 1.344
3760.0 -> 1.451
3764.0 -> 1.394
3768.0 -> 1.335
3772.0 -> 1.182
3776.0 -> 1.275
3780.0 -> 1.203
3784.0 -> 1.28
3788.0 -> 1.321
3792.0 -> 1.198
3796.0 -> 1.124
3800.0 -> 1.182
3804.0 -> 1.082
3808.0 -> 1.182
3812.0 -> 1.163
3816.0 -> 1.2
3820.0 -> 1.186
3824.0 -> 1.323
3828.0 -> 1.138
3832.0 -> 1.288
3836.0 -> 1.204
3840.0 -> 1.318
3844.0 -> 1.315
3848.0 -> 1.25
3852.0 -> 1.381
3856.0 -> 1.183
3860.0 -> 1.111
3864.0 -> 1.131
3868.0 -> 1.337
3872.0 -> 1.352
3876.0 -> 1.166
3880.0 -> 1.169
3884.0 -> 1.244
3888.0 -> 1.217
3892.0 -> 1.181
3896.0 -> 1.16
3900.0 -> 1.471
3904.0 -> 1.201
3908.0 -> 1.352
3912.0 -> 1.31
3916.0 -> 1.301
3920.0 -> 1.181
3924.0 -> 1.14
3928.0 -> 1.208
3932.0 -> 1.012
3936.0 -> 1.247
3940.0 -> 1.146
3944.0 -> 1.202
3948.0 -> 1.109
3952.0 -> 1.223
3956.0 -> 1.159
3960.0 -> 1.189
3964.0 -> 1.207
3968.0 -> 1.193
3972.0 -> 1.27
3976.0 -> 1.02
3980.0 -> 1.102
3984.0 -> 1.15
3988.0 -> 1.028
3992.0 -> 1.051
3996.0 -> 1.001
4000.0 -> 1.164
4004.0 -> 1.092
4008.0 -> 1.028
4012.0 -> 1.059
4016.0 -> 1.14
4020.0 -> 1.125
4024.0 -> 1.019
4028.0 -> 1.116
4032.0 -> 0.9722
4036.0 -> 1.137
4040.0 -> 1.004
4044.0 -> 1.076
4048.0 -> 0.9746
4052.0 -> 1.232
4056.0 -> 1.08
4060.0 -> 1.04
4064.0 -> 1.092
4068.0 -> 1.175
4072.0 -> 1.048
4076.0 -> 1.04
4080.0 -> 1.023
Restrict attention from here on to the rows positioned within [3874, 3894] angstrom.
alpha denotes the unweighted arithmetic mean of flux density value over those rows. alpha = 1.20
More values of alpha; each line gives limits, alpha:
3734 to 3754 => 1.26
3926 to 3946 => 1.16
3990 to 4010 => 1.07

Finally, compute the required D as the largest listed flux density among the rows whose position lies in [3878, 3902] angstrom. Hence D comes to 1.471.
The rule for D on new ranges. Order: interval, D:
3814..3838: 1.323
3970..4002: 1.27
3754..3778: 1.451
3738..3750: 1.269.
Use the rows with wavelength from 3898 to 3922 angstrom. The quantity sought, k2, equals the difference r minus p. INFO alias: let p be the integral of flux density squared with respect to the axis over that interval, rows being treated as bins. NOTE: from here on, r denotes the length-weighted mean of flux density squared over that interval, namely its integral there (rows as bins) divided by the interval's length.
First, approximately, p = 41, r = 1.71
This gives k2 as -39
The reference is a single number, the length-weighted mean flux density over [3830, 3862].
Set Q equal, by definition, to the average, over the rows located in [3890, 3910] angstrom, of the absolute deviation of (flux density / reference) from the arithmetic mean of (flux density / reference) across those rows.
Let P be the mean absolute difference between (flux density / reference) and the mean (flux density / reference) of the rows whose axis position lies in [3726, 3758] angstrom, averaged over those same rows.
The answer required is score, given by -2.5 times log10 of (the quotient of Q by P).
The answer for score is 0.0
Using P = 0.087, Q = 0.088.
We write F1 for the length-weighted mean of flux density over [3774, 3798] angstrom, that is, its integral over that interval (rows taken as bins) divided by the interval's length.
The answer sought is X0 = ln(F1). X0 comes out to 0.21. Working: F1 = 1.23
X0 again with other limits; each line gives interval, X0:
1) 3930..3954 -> 0.15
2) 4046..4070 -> 0.09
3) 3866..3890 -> 0.22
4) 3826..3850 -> 0.22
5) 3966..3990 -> 0.12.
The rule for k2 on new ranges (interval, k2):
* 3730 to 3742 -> -18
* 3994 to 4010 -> -17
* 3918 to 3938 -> -26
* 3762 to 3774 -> -19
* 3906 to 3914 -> -12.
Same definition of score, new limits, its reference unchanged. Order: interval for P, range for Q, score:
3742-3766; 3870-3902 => -0.3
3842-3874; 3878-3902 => 0.1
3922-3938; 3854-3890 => 0.1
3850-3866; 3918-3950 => 0.6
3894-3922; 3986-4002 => 0.6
